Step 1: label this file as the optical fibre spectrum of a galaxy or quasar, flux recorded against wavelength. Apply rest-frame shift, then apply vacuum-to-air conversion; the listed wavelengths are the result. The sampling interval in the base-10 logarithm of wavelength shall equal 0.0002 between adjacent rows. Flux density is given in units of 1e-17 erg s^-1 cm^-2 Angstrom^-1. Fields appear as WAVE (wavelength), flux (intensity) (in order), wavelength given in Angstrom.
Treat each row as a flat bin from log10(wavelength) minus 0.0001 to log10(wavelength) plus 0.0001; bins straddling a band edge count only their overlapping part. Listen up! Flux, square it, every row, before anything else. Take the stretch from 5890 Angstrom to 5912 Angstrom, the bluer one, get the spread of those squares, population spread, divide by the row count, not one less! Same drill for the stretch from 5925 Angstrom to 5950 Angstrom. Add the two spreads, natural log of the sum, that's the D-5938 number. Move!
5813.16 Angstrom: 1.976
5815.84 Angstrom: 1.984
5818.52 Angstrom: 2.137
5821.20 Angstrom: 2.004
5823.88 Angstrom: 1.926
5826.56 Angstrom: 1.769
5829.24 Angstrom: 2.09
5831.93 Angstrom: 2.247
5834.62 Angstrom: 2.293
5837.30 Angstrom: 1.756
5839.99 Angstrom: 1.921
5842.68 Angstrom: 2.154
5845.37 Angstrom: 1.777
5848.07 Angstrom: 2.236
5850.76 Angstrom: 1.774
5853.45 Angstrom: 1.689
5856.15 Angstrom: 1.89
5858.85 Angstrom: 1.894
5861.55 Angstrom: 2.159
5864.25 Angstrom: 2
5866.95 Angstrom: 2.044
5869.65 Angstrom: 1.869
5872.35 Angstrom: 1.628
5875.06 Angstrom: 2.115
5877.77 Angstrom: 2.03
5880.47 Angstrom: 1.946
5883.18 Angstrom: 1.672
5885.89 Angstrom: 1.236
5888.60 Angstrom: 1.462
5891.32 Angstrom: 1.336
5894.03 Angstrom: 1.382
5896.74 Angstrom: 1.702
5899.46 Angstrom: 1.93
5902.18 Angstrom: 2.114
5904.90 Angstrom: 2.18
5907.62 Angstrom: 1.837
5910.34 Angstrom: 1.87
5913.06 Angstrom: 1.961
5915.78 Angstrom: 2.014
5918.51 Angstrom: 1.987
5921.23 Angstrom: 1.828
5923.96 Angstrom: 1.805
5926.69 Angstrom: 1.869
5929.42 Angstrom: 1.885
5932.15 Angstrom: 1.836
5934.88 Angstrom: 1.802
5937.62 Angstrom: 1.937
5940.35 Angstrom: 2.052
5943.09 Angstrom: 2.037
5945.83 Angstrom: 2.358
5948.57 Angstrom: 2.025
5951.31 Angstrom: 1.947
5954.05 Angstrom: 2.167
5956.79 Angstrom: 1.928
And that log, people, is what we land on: 0.5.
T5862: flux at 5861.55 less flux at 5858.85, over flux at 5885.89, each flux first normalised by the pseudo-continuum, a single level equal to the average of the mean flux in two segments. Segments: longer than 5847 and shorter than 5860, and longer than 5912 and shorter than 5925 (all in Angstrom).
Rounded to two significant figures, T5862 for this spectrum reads 0.21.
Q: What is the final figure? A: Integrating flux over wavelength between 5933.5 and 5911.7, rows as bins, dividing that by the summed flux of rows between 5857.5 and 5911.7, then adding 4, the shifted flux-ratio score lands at 5.1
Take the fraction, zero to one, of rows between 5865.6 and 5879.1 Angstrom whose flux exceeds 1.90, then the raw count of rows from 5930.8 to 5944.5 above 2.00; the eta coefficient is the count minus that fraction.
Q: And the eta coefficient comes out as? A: 1.4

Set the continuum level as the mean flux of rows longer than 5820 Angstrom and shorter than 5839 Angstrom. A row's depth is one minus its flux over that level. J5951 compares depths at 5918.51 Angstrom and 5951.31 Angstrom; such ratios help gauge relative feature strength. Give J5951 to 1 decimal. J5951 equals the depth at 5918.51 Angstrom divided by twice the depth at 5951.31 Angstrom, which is 0.2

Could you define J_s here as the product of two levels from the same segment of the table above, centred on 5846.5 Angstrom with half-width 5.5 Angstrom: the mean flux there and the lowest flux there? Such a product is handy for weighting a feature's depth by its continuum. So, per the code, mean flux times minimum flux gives 3.52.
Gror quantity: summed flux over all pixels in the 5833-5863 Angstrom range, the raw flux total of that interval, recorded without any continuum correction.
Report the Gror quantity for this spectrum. 21.54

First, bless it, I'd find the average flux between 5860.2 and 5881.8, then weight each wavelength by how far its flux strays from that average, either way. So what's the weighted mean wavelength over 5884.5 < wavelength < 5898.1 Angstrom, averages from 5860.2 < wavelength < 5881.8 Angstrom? 5890.5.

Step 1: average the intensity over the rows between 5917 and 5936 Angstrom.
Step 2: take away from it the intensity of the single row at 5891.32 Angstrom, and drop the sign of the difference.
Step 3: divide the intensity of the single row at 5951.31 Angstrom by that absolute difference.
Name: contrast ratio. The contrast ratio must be 4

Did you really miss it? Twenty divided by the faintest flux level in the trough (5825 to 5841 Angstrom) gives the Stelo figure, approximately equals 11.4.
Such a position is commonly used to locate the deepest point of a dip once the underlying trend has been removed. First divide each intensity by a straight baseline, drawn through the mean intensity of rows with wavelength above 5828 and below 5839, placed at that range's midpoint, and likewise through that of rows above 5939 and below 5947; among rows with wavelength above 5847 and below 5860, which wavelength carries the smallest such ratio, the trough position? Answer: 5853.45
